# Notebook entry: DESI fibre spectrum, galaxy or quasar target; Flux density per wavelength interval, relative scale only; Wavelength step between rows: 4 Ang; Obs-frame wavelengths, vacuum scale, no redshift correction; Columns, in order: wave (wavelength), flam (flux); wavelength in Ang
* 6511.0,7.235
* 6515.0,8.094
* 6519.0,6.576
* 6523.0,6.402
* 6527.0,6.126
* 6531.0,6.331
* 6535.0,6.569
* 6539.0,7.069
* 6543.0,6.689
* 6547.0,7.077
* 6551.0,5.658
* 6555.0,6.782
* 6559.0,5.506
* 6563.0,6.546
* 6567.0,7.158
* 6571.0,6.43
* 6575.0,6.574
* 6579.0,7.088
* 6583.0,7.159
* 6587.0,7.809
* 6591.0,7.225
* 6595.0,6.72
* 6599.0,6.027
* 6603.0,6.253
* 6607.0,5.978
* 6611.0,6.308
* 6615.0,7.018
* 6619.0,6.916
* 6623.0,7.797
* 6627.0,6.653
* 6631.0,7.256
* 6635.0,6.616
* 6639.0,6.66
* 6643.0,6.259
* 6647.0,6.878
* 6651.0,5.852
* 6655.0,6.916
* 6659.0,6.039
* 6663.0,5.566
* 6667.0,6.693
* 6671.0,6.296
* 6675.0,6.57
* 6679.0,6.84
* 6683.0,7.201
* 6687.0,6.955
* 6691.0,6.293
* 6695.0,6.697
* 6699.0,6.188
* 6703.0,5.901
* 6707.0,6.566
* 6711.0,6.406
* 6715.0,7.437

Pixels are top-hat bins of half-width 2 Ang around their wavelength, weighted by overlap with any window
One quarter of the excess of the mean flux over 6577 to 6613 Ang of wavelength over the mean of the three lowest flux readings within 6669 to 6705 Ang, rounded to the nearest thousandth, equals 0.151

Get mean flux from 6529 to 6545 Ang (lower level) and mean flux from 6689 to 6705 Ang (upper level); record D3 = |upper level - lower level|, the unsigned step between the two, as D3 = 0.4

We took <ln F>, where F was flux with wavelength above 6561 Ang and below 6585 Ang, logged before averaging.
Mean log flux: 1.92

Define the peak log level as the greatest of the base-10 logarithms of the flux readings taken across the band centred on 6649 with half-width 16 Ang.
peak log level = 0.840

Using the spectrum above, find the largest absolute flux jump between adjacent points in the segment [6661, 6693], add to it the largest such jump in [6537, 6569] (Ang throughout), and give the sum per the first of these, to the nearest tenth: 2.3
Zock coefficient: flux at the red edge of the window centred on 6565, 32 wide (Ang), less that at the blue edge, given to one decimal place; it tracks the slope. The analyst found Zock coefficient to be 1.4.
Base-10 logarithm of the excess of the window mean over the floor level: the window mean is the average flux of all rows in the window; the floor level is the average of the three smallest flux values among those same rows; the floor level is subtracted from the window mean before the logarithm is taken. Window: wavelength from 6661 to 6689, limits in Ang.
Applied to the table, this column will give -0.35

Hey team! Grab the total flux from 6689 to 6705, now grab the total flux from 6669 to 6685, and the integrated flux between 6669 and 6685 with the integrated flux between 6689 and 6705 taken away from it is 7.3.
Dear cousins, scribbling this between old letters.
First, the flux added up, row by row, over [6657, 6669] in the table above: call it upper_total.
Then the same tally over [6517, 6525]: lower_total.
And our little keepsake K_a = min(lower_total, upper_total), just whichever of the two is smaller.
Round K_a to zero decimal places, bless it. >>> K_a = 13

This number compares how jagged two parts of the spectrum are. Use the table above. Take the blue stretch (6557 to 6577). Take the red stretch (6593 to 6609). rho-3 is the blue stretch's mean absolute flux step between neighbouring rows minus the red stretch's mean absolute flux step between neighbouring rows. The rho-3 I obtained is 0.23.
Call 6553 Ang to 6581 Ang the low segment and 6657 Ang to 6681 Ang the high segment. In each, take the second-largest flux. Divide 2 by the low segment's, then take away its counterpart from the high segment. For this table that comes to -6.41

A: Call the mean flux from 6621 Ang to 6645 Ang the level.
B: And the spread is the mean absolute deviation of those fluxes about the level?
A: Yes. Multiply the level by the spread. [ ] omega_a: 3.0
